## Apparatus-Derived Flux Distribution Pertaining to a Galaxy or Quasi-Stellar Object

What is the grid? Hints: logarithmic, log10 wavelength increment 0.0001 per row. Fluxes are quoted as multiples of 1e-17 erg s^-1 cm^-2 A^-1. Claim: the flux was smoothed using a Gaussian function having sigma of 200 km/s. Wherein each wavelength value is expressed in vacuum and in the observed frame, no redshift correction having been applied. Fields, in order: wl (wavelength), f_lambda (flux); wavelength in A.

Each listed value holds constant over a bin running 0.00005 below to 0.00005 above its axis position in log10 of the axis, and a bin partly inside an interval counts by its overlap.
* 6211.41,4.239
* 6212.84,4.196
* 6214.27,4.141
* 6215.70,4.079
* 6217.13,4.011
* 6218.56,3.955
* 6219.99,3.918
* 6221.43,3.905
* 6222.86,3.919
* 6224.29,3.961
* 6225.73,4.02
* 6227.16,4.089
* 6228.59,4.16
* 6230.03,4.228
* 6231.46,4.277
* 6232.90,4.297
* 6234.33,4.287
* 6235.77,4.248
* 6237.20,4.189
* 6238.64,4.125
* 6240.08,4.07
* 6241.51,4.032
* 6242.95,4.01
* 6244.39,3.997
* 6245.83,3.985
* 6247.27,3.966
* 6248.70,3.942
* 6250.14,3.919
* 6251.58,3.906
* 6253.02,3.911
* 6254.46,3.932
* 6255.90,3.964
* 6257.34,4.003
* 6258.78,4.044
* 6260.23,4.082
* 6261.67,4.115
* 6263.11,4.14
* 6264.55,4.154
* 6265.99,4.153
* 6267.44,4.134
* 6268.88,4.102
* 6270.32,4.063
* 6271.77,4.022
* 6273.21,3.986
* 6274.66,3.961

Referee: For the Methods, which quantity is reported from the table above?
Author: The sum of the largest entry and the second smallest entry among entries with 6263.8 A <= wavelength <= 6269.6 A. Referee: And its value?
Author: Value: 8.29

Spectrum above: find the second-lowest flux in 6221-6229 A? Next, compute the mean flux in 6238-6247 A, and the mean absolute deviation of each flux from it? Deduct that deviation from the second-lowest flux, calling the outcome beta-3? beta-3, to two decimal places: 3.88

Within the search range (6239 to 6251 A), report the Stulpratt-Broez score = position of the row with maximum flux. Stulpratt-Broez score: 6240.08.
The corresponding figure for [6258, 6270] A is 6264.55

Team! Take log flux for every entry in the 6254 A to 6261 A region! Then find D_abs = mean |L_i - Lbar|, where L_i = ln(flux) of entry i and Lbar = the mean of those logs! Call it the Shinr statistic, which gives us 0.012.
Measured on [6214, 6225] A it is 0.017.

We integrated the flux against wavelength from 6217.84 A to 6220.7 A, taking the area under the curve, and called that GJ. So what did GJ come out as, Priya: 11.3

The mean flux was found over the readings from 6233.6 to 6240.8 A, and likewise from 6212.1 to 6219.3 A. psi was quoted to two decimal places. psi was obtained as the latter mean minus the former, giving -0.11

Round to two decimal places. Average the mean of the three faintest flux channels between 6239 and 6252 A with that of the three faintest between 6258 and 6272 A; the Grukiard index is 3.98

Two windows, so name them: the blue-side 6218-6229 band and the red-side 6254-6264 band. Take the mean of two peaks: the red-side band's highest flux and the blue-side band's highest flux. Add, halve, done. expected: 4.15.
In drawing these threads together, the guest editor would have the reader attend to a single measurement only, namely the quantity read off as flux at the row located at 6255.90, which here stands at 3.964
